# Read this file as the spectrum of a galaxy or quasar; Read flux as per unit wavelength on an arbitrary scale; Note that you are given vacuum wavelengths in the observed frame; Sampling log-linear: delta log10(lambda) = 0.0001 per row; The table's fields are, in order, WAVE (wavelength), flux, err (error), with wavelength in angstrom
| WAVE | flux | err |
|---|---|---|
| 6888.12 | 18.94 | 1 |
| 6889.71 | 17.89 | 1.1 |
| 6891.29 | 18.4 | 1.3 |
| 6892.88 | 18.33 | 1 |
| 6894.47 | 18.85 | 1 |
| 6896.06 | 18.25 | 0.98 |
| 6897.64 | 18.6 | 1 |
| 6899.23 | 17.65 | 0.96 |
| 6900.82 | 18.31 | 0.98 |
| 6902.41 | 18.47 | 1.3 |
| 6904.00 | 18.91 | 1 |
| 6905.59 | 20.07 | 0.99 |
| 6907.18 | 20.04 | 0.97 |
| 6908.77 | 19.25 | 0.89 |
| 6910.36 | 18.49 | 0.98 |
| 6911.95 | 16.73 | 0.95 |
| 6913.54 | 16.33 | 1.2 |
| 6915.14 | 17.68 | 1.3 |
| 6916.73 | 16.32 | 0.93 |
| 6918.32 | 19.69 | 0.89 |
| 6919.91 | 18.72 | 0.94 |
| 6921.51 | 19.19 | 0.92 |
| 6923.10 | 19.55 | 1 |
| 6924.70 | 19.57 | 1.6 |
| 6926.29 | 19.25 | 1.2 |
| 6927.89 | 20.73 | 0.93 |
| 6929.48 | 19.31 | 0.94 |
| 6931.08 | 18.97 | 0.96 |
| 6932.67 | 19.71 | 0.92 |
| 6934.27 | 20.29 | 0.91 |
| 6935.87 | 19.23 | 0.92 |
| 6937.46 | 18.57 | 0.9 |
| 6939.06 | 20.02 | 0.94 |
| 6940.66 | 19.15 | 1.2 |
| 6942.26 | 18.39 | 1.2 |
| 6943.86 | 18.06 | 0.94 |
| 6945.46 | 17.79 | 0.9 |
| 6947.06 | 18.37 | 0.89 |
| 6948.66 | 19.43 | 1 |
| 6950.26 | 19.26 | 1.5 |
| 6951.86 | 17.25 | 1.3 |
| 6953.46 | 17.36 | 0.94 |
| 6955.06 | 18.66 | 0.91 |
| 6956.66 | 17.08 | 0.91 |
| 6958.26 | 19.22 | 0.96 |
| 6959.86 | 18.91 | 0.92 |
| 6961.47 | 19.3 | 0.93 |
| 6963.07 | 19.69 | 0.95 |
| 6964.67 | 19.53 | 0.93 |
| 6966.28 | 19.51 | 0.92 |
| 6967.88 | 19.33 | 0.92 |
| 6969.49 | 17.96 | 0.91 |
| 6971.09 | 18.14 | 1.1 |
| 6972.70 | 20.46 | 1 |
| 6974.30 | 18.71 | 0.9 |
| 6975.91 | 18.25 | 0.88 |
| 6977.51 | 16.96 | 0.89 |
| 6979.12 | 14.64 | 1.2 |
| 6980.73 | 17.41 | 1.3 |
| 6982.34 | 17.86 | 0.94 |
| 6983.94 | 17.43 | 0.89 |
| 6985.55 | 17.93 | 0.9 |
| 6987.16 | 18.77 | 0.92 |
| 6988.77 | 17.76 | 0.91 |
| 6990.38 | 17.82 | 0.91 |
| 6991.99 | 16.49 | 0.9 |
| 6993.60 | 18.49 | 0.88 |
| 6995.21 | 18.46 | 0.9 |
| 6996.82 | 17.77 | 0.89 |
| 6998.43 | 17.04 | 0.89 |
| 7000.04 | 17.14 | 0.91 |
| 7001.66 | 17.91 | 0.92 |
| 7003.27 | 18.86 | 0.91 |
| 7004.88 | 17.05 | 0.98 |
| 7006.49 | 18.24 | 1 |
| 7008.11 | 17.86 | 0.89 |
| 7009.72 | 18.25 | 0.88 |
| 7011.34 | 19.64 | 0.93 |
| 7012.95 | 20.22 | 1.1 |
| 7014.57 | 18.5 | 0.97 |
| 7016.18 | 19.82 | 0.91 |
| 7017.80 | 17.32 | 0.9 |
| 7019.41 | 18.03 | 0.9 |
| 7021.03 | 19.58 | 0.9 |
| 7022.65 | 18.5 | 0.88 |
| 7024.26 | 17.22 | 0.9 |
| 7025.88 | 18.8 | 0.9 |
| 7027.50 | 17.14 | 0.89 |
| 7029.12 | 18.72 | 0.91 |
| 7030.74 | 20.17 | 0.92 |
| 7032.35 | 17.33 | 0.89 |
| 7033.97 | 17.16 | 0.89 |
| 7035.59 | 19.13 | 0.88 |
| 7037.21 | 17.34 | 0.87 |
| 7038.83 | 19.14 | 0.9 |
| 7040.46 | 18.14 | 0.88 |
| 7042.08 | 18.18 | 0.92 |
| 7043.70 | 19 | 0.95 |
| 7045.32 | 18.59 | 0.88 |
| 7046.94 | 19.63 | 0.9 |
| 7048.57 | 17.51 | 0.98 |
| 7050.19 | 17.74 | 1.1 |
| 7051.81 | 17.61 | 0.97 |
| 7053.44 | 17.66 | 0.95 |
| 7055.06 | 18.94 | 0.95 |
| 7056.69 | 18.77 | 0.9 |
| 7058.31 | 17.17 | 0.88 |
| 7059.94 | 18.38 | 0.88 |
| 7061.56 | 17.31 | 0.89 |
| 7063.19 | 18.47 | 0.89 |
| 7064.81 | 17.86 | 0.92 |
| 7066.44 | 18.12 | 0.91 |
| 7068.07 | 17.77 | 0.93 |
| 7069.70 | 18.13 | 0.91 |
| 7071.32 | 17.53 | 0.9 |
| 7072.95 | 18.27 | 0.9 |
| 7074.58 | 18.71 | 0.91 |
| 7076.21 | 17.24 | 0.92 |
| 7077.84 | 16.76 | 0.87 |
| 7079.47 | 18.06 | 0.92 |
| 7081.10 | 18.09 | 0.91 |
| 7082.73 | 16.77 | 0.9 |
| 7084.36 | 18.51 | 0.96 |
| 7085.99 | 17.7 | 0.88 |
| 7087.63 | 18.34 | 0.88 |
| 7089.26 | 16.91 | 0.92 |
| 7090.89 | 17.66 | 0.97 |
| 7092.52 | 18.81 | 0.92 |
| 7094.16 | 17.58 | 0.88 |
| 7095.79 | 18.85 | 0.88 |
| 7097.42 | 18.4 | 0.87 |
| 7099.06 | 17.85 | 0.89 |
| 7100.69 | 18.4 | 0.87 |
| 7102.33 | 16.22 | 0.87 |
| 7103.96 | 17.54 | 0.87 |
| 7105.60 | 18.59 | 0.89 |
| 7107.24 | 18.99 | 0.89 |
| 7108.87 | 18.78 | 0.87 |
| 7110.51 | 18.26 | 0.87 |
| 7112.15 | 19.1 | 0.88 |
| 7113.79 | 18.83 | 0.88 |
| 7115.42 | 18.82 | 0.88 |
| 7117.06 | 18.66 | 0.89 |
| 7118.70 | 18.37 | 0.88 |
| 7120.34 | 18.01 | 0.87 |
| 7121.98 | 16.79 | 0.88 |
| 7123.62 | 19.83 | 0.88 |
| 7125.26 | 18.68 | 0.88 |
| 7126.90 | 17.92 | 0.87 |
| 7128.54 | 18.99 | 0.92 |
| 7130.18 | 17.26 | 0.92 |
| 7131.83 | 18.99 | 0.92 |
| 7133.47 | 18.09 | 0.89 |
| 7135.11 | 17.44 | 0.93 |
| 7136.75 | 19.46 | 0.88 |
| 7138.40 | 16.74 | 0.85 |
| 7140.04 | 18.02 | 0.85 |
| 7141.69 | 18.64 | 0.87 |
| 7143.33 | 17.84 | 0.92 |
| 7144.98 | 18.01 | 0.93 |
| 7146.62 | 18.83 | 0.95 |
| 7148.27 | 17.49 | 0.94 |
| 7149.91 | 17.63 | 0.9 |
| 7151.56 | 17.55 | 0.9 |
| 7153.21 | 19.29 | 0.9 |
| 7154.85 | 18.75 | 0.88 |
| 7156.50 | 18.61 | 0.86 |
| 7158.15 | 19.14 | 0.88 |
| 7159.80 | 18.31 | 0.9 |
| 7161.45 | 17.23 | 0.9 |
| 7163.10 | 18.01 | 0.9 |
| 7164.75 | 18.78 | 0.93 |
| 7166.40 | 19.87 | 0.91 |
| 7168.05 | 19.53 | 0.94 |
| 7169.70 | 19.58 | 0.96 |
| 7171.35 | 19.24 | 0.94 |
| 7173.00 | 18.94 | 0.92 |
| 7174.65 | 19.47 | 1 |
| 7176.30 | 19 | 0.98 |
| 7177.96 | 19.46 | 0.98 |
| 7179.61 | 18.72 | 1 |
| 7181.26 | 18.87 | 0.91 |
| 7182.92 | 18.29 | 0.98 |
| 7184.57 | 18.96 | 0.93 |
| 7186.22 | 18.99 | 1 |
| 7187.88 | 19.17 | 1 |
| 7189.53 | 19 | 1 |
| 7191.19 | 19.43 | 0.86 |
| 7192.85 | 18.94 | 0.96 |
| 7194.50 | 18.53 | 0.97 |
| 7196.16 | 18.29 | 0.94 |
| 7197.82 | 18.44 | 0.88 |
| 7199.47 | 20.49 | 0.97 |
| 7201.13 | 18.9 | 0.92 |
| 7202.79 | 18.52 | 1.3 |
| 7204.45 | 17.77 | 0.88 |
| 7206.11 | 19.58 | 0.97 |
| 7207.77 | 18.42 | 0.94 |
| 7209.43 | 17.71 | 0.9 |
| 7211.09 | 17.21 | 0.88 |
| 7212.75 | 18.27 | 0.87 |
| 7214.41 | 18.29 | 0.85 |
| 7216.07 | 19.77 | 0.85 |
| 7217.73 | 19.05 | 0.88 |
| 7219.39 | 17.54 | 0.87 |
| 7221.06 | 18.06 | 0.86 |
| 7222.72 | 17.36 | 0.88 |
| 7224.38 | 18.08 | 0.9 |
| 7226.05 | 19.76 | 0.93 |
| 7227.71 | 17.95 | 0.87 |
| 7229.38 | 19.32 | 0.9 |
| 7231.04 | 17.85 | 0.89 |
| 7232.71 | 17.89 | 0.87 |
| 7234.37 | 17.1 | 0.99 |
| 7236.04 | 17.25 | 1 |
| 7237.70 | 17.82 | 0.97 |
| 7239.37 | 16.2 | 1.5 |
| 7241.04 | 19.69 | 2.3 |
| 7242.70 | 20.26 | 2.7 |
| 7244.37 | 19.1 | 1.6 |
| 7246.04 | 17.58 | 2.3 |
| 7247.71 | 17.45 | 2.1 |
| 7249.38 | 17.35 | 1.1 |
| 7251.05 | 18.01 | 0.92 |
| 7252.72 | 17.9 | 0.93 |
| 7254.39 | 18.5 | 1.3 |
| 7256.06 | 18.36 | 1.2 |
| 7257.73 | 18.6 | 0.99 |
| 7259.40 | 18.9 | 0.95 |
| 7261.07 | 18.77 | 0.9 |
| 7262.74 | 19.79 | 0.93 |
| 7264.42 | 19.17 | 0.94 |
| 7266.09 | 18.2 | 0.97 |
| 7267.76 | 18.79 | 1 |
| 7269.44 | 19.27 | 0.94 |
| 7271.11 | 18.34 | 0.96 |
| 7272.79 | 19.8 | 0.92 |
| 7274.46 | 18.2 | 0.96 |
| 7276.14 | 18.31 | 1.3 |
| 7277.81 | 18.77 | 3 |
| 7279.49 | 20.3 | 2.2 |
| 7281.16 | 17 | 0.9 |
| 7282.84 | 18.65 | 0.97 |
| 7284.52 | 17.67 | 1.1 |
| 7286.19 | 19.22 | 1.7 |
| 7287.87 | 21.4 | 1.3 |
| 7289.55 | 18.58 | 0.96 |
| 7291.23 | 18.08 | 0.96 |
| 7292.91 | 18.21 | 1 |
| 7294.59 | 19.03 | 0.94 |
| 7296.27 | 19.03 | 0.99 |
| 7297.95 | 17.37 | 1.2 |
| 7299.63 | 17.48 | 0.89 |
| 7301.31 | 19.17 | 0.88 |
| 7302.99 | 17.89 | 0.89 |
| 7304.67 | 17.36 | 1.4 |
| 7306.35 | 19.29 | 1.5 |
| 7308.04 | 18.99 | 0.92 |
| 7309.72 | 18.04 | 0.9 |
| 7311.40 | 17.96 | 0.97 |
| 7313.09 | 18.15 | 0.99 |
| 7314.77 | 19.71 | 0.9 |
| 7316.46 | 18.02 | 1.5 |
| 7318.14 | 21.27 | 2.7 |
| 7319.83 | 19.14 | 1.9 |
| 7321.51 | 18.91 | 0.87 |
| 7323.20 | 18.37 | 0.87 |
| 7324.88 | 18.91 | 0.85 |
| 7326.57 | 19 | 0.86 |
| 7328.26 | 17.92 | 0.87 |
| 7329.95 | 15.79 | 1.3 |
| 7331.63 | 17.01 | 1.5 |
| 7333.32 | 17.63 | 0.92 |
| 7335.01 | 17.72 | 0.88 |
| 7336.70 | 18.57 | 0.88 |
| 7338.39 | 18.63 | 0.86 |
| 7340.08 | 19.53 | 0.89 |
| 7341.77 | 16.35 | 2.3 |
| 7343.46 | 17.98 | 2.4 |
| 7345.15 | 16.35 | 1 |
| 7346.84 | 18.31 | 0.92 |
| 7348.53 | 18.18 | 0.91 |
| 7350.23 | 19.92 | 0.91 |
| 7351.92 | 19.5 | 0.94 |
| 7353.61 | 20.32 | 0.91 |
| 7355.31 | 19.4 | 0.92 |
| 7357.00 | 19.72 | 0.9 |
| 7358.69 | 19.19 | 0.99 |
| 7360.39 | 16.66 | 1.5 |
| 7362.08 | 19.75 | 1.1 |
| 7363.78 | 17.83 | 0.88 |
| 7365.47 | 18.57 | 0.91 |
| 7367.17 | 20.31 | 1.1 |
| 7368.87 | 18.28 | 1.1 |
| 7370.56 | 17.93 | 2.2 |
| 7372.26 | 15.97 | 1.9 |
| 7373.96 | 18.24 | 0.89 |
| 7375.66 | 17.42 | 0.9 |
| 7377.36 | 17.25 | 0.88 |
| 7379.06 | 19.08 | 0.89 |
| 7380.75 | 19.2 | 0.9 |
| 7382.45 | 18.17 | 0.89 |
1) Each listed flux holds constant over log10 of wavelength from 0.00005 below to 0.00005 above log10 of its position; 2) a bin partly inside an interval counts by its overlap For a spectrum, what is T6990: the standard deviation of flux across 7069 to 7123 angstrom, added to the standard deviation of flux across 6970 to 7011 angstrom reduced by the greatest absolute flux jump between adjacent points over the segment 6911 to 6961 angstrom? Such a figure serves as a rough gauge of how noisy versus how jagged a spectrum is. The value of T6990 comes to -1.6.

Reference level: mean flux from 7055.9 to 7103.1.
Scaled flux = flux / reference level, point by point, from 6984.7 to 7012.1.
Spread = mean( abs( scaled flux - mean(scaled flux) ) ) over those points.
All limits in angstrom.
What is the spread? 0.032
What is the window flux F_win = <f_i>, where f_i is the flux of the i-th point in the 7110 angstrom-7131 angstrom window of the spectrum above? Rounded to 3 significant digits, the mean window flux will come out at 18.4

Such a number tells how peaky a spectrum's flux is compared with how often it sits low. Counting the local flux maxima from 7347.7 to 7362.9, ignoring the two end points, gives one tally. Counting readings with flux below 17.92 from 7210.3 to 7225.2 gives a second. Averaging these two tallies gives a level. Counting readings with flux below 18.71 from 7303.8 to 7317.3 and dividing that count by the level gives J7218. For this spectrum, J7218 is 1.7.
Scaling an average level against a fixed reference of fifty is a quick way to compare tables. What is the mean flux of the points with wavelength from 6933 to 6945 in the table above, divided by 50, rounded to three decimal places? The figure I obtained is 0.382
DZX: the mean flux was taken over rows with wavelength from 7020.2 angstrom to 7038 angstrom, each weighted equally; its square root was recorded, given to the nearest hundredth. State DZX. 4.28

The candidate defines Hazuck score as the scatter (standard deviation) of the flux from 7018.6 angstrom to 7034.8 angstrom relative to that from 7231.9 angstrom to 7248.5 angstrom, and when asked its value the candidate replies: 0.85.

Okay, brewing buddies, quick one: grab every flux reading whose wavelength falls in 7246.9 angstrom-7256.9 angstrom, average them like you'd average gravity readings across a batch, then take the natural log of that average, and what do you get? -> 2.89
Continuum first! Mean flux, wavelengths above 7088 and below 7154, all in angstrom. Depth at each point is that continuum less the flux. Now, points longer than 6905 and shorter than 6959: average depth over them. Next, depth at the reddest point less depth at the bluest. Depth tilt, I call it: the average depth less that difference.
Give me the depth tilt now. -1.4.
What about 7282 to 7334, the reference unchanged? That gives -1.3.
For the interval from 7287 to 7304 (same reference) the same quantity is -3.9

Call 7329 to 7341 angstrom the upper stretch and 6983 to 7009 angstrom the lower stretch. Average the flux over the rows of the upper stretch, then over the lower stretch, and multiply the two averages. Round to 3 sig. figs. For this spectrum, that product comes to 318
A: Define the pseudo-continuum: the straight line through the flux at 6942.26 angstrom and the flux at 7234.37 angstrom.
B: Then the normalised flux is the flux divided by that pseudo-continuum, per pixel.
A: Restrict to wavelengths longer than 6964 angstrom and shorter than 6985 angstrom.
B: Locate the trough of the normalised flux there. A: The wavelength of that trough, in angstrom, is 6979.12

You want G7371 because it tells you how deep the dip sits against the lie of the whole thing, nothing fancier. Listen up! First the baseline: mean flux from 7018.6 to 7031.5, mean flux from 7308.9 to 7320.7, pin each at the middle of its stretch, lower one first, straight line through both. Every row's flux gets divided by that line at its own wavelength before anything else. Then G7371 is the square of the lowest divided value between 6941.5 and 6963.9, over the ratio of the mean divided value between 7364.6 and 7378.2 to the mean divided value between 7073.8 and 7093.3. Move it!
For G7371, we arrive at 0.87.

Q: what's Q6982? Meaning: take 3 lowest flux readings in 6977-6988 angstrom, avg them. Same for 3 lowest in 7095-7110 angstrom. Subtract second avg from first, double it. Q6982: -1.7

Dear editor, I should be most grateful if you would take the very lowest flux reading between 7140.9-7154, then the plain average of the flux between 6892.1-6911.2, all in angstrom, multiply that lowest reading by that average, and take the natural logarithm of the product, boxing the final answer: 5.79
